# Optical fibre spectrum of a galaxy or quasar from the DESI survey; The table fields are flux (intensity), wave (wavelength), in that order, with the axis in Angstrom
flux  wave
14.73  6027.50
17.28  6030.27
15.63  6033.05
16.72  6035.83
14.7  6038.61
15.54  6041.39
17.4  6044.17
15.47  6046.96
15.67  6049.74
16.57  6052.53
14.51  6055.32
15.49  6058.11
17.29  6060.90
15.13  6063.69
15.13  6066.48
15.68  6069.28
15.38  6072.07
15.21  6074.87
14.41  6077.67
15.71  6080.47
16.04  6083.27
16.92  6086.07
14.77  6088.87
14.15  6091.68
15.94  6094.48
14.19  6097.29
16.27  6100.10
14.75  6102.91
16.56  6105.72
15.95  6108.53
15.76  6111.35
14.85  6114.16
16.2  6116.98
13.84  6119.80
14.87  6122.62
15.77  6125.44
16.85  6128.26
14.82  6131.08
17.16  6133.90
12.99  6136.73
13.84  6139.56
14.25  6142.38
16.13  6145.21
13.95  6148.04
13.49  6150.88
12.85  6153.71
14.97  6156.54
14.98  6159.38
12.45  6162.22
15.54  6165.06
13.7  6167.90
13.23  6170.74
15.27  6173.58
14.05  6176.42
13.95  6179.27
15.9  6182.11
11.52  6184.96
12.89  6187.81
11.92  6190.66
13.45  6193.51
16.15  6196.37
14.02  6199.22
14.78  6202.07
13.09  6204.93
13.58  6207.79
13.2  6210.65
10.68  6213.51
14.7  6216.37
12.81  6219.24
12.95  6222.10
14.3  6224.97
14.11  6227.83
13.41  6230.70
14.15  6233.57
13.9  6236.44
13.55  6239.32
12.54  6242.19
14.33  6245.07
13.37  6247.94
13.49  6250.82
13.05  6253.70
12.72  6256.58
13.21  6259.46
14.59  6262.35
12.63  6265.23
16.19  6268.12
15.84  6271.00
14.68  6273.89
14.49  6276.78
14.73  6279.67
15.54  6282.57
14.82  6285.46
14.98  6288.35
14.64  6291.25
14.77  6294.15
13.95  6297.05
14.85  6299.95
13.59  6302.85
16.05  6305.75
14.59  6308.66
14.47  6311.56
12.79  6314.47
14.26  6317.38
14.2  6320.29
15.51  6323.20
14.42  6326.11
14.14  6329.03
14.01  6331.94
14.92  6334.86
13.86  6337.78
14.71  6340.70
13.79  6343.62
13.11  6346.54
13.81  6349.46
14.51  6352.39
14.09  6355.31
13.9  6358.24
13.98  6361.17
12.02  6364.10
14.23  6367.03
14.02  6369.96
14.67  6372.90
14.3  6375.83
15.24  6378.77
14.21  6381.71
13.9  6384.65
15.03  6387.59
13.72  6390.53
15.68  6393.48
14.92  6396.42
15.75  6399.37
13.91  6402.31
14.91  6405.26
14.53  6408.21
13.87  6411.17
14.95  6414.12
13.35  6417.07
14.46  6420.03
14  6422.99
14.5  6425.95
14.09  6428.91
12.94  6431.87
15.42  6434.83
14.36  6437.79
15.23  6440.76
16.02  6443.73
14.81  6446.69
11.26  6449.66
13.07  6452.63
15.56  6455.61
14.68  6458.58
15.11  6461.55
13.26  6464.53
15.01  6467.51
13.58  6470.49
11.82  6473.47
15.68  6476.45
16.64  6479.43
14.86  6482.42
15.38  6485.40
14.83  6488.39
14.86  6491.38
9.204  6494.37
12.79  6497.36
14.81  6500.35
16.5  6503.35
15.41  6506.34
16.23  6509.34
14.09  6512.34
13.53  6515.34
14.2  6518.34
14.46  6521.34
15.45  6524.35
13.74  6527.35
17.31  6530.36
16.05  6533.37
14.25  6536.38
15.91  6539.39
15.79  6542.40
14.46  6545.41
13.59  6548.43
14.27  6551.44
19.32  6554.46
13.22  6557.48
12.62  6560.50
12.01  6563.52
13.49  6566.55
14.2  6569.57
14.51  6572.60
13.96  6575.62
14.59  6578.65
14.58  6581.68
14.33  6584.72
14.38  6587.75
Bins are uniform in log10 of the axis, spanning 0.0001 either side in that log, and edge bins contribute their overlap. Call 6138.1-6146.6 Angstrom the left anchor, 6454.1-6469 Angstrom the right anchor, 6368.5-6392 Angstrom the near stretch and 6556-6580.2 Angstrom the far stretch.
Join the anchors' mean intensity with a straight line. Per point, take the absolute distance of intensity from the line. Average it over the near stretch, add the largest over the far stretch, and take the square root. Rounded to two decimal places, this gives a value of 1.80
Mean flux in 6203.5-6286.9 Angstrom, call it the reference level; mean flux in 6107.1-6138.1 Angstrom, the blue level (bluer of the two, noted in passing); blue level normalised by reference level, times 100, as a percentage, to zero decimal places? 111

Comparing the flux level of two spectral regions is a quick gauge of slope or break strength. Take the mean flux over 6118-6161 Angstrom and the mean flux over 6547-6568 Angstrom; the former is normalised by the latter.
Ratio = 1.046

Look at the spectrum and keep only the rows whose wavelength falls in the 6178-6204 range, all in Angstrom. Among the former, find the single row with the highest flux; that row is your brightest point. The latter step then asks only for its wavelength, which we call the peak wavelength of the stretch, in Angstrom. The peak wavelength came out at 6196.37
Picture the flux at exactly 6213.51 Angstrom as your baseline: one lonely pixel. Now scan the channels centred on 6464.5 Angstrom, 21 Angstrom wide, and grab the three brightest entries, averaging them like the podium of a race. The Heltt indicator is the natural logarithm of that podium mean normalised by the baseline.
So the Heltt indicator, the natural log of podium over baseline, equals 0.35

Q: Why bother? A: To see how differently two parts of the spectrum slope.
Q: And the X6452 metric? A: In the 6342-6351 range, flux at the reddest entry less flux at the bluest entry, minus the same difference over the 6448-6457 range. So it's -4.3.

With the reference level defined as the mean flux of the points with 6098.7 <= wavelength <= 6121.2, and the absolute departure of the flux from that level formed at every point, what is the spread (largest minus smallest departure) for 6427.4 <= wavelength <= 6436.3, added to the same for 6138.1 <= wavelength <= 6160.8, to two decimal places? 4.61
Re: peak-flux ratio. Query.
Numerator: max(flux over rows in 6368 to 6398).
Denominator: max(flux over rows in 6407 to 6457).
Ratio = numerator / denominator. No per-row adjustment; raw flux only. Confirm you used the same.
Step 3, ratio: 0.98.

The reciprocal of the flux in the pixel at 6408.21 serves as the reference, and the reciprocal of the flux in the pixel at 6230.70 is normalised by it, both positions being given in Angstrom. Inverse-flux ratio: 1.08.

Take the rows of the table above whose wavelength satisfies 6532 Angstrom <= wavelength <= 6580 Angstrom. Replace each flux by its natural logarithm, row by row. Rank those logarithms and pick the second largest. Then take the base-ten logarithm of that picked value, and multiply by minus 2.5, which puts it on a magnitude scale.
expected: -1.11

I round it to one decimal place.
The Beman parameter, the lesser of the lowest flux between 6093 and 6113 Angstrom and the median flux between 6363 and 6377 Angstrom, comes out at 14.2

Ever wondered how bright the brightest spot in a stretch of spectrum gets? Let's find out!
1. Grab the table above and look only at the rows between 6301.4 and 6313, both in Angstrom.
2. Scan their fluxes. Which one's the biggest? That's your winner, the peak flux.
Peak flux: 16.05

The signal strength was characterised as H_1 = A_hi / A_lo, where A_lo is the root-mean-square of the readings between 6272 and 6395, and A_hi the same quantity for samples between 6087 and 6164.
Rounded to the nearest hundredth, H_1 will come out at 1.04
